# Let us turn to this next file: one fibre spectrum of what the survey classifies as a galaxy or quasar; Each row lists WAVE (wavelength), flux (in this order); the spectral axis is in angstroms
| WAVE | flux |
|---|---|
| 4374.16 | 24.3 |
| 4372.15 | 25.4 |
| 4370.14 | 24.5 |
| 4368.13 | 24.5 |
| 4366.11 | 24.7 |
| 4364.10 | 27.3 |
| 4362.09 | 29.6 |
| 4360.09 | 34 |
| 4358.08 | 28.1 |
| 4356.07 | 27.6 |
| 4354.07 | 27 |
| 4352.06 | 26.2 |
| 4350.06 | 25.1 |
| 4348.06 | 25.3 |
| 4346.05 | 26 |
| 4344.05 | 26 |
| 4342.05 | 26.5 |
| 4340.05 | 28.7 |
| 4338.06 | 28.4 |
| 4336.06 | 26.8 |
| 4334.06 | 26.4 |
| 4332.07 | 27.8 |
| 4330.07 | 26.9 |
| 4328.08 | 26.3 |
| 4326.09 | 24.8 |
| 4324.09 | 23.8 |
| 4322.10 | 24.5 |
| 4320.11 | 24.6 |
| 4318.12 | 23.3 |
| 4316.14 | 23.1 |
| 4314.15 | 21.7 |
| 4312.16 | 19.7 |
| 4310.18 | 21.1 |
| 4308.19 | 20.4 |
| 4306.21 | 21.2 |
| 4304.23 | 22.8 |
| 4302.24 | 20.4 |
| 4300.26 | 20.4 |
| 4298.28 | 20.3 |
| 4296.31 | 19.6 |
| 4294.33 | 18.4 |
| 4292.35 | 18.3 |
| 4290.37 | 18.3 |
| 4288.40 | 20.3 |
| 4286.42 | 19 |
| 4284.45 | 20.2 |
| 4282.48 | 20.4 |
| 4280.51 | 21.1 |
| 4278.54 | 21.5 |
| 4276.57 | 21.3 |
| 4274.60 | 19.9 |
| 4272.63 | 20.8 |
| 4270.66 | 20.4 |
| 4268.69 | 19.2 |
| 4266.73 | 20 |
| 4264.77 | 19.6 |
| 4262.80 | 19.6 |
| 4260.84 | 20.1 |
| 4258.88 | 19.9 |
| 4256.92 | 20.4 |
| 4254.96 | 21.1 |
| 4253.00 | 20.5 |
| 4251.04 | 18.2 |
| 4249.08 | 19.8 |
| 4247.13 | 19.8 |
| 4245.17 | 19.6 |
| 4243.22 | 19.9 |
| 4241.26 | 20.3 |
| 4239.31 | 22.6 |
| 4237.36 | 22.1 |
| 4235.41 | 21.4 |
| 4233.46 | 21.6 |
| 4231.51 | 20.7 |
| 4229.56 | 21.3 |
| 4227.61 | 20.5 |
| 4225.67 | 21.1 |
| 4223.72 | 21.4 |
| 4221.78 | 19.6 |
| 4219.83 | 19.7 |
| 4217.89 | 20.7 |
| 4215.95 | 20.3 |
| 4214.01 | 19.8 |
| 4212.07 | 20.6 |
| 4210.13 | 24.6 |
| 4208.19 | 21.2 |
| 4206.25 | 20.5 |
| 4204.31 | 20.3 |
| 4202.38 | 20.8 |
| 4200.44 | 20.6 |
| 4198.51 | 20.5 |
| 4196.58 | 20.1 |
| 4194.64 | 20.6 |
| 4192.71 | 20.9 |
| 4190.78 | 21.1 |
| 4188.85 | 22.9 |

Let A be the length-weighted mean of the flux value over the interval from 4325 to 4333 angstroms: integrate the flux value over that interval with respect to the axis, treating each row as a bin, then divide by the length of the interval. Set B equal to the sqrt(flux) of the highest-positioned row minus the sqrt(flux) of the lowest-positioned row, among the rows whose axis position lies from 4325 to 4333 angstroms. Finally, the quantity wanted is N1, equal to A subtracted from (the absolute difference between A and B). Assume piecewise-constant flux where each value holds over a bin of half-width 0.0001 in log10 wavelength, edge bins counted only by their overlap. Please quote -0.29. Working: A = 26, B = 0.29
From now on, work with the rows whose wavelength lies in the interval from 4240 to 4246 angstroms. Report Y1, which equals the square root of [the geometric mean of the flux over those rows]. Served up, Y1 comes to 4.5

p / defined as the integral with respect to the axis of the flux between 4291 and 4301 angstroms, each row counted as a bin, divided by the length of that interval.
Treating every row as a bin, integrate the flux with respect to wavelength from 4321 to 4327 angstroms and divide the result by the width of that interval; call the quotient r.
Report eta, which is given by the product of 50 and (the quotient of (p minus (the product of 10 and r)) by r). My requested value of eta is -460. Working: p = 19.3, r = 24.33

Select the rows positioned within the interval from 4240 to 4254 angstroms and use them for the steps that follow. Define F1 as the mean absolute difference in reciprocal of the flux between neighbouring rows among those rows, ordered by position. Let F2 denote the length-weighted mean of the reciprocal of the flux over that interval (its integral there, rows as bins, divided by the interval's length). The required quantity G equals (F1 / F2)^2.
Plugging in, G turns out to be 0.0018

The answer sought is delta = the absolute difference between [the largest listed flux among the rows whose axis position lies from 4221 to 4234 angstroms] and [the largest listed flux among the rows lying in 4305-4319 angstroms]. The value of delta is 1.7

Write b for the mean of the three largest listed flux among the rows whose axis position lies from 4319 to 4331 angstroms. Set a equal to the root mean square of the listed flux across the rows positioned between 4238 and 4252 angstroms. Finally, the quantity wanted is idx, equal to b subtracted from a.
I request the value -5.9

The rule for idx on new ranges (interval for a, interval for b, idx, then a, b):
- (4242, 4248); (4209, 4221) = -2.2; 19.8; 22.0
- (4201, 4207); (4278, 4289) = -0.5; 20.5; 21.0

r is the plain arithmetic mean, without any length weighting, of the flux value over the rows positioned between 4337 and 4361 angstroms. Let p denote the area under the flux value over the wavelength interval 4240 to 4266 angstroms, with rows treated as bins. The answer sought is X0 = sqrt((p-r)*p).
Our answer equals 505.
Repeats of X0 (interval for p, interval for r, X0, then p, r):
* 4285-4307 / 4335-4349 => 424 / 438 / 26.8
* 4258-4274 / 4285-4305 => 309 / 319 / 19.8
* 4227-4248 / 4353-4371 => 425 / 439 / 27.5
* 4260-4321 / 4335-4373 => 1240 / 1253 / 26.9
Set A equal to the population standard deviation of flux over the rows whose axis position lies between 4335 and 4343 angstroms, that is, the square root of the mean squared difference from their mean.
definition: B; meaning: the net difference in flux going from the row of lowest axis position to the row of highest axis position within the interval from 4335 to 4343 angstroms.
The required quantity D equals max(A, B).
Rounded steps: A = 1.0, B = -0.3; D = 1.0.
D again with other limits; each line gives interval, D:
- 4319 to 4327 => 0.4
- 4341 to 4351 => 0.5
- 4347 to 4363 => 4.3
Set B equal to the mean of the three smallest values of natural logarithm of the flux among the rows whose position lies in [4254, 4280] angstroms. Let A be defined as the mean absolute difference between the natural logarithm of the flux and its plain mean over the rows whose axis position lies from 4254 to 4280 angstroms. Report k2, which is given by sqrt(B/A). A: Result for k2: 10.2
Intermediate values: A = 0.028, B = 2.97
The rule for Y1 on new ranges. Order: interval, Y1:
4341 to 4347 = 5.1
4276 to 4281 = 4.6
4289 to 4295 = 4.3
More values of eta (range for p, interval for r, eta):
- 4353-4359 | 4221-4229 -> -434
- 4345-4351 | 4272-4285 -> -439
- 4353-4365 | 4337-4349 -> -446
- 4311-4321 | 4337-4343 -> -460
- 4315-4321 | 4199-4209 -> -443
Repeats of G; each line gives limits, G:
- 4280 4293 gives 0.0021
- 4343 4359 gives 0.0005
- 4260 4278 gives 0.0012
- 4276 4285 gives 0.0003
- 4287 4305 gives 0.0016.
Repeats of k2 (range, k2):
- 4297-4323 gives 6.8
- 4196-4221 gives 9.9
